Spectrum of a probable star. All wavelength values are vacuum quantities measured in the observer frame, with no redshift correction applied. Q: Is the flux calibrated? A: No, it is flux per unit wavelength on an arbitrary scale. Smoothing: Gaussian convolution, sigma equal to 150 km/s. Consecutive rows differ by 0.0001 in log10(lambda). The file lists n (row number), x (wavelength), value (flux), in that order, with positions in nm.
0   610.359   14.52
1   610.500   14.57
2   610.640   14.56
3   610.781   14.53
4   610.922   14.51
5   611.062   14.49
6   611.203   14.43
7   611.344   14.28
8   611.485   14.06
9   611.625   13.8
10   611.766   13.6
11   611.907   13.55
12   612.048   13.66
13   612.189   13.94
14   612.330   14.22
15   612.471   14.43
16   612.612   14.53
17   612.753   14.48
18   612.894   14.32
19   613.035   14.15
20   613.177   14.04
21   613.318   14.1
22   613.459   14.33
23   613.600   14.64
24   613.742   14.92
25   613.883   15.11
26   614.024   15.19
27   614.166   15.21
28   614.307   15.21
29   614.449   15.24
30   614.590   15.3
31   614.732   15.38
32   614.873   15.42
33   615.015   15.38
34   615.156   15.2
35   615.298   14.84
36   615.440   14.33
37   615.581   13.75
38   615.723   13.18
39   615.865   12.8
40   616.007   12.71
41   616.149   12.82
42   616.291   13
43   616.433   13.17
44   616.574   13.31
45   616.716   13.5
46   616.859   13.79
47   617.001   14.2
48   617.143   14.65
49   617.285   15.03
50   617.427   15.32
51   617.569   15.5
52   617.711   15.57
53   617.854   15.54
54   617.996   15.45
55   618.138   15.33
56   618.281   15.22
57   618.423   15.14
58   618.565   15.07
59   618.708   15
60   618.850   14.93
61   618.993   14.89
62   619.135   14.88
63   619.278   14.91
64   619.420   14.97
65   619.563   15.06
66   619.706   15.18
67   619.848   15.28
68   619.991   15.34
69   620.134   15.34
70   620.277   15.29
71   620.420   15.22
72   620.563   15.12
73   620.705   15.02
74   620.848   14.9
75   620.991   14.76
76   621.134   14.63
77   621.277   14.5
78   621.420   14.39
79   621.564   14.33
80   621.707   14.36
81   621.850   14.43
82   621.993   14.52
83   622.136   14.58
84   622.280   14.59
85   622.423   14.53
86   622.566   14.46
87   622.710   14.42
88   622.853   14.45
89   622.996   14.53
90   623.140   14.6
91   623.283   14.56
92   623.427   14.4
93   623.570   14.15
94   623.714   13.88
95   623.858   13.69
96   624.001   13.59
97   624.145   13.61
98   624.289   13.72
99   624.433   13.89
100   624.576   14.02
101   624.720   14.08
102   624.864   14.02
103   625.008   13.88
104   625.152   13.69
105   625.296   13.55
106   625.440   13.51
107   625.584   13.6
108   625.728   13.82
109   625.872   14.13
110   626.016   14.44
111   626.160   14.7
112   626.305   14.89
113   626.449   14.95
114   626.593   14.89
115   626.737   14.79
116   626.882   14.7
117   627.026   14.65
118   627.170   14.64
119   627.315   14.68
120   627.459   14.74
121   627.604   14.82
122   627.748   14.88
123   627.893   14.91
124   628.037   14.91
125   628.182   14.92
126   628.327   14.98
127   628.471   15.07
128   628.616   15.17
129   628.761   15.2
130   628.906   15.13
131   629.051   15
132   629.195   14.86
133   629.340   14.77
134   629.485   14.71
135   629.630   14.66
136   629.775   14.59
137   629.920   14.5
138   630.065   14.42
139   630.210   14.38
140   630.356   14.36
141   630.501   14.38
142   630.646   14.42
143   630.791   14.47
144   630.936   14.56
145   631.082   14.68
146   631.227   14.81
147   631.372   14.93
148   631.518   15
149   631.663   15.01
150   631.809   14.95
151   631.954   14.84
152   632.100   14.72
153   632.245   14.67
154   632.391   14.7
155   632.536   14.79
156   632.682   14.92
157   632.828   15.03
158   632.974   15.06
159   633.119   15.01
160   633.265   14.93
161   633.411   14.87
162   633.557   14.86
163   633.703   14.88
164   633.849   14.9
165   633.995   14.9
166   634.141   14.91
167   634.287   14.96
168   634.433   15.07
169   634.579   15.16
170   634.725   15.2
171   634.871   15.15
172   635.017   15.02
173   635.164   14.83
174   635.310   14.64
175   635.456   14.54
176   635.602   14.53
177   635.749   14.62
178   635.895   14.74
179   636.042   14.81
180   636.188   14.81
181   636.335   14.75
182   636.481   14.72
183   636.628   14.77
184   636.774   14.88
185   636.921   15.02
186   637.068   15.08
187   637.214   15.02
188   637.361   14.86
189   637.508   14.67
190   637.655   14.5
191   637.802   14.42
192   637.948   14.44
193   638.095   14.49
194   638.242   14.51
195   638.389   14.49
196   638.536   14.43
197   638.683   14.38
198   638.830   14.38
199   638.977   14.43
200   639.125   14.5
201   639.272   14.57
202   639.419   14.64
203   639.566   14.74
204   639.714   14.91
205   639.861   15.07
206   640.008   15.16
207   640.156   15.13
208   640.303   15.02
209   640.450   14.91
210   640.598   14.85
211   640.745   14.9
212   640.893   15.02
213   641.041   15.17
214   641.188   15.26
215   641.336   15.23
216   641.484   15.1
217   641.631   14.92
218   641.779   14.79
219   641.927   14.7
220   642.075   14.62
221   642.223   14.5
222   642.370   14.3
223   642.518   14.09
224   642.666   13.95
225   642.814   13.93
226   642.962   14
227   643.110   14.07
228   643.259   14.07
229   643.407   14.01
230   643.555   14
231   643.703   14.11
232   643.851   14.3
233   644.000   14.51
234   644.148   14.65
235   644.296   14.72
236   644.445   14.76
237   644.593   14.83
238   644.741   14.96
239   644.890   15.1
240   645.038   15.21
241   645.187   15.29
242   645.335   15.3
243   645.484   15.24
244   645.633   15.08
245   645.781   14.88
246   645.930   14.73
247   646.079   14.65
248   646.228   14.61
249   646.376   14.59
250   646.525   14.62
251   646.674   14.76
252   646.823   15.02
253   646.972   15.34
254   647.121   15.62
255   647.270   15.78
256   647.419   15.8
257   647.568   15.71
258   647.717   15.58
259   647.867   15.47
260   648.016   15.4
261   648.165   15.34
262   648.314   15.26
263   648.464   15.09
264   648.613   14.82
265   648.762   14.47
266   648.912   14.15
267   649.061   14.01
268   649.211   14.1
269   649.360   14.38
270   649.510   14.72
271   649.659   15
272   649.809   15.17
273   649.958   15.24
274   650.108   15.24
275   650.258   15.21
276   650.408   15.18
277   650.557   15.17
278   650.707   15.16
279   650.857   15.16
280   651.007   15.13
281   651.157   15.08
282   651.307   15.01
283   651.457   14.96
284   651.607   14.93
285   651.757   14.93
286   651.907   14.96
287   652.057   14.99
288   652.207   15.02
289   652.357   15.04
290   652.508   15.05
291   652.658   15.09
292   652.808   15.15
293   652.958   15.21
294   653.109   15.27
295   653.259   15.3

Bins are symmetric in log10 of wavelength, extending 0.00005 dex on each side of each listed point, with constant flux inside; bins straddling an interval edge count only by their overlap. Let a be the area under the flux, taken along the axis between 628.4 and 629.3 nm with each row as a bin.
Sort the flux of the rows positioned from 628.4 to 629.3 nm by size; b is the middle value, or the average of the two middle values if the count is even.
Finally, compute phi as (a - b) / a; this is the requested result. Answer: -0.114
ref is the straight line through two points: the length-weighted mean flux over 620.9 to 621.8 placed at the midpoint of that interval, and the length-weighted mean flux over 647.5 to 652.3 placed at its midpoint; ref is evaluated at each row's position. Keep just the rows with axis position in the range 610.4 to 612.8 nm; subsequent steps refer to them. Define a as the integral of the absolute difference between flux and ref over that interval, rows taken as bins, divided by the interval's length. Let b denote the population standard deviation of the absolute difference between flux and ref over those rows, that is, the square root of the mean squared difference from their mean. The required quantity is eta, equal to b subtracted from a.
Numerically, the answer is 0.08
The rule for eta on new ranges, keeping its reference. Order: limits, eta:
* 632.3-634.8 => 0.12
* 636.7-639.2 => 0.19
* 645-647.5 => 0.13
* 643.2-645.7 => 0.12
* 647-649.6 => 0.30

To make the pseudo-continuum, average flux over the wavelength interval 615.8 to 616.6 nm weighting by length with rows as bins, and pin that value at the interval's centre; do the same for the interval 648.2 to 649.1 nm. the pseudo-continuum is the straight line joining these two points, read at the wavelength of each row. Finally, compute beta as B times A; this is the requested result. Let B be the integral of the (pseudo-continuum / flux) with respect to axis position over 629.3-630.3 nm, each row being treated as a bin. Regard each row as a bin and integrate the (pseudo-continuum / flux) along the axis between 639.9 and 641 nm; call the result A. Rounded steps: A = 1.04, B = 0.94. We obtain 0.98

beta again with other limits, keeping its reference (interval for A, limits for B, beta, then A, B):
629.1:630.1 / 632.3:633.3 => 0.87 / 0.93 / 0.93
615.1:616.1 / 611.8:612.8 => 0.85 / 0.94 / 0.91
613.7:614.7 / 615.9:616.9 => 0.83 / 0.85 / 0.99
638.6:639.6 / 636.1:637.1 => 0.92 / 0.98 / 0.95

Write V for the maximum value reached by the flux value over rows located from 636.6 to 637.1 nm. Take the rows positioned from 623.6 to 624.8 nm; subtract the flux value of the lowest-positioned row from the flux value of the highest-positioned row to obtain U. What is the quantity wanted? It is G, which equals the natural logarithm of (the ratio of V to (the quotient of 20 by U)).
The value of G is -1.9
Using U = 0.20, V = 15.08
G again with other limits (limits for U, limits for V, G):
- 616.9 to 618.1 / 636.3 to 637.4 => -0.1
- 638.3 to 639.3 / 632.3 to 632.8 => -2.8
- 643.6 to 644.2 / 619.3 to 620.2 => -0.9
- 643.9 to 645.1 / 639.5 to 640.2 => -0.6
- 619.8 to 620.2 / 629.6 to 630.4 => -3.1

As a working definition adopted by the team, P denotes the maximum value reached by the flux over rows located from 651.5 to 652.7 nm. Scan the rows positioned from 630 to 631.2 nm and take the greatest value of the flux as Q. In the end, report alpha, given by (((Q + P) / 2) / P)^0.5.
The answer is 0.99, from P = 15.09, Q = 14.68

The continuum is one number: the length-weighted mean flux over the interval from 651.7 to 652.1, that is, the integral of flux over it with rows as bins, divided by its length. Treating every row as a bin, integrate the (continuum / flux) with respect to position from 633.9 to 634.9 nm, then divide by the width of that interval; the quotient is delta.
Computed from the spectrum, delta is 1.00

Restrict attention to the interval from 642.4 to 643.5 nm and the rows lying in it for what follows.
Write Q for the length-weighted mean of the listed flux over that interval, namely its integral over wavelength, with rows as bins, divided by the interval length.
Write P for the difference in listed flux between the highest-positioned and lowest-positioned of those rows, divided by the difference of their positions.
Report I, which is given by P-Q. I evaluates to -14.1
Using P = -0.1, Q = 14.0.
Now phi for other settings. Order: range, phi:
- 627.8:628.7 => -0.108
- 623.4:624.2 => -0.243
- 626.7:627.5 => -0.250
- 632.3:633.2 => -0.115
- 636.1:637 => -0.108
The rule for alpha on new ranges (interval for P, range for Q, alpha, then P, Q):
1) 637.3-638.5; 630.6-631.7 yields 1.00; 14.86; 15.01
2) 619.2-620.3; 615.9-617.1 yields 0.98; 15.34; 14.2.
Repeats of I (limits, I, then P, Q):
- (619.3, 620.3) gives -14.8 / 0.4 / 15.2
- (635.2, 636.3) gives -14.5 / 0.2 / 14.7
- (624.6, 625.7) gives -14.3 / -0.6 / 13.8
